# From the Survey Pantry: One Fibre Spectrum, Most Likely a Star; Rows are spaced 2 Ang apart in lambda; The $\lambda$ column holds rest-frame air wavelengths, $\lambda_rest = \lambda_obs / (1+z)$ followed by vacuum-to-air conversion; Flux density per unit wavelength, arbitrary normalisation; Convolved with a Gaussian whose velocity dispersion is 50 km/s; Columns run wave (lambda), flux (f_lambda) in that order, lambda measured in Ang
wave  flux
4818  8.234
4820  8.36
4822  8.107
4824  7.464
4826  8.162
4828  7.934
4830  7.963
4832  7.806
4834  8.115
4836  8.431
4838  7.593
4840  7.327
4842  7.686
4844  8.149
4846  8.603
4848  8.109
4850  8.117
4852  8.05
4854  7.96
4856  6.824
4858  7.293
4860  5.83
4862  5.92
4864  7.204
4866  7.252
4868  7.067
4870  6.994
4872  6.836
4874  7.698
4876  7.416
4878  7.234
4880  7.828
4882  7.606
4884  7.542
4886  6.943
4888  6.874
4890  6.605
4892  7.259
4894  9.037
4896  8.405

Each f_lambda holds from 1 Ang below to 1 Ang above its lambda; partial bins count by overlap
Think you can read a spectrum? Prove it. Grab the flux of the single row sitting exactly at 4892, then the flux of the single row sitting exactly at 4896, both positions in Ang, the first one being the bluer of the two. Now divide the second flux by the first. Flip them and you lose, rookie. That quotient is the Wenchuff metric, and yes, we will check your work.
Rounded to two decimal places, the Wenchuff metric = 1.16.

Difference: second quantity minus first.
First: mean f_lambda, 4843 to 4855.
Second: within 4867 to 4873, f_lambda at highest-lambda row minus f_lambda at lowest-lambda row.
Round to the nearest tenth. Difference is -8.4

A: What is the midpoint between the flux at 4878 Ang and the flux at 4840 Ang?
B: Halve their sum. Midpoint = 7.28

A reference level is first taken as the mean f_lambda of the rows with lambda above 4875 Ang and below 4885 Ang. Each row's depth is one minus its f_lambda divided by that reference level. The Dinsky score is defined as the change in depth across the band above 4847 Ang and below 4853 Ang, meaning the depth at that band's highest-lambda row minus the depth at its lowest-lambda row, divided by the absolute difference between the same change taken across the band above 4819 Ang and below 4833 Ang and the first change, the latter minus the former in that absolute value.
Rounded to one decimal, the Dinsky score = 0.1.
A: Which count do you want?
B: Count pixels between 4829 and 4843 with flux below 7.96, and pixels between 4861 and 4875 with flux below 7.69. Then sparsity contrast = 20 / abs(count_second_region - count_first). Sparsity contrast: 10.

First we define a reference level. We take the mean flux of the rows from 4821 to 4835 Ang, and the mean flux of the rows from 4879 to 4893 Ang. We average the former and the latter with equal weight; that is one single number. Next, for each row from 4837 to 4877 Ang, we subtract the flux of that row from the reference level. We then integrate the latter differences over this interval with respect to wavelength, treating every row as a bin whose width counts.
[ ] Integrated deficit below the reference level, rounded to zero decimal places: 8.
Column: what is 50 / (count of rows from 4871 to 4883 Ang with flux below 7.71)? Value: 10.0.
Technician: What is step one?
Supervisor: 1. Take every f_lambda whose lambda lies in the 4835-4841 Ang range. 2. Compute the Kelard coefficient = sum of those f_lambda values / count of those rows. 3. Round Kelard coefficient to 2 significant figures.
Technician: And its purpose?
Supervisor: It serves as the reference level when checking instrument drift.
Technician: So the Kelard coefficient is 7.8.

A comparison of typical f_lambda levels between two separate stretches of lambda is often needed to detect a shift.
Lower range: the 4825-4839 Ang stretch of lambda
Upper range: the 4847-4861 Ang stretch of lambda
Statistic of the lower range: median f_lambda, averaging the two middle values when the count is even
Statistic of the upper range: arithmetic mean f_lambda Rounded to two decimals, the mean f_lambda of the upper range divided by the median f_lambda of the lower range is 0.94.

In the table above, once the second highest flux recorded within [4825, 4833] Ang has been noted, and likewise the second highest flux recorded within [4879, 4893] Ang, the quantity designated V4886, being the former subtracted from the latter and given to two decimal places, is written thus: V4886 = -0.36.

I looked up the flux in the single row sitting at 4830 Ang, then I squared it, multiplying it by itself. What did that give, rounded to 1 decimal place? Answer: 63.4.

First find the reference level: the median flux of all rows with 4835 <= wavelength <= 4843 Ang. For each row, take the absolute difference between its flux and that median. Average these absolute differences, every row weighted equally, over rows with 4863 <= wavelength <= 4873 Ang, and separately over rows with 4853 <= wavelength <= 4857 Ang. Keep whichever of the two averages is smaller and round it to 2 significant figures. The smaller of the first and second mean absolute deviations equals 0.57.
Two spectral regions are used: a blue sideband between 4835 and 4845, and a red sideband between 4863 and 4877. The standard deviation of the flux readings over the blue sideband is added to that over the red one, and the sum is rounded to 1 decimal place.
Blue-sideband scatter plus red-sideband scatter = 0.7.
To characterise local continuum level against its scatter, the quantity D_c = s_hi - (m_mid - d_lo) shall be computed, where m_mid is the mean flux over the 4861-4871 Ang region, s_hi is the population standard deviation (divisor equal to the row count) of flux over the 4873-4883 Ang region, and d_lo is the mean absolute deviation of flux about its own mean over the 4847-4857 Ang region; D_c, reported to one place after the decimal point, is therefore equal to -6.3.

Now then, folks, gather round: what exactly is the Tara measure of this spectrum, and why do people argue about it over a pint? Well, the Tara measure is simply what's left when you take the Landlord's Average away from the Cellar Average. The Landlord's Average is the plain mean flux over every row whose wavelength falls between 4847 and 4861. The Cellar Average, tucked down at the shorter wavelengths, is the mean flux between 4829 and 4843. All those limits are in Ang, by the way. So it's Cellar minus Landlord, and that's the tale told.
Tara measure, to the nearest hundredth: 0.39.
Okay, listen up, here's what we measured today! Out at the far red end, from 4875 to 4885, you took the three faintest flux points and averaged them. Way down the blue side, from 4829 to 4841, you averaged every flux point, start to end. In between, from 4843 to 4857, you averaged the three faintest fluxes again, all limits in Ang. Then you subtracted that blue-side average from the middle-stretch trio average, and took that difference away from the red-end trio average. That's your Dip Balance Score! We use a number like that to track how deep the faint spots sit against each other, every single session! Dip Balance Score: 7.66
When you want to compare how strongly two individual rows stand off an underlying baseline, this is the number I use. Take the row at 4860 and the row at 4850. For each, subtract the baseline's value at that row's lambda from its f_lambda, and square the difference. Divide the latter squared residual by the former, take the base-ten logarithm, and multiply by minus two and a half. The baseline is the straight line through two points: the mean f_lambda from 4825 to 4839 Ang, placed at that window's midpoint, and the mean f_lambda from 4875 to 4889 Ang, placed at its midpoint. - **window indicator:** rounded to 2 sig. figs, 3.6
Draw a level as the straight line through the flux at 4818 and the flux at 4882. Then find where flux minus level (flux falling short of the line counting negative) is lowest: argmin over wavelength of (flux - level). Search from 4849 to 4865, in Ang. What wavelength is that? 4860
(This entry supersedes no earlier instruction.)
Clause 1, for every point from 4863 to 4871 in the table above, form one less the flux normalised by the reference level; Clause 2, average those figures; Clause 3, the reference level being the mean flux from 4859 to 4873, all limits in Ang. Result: -0.059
